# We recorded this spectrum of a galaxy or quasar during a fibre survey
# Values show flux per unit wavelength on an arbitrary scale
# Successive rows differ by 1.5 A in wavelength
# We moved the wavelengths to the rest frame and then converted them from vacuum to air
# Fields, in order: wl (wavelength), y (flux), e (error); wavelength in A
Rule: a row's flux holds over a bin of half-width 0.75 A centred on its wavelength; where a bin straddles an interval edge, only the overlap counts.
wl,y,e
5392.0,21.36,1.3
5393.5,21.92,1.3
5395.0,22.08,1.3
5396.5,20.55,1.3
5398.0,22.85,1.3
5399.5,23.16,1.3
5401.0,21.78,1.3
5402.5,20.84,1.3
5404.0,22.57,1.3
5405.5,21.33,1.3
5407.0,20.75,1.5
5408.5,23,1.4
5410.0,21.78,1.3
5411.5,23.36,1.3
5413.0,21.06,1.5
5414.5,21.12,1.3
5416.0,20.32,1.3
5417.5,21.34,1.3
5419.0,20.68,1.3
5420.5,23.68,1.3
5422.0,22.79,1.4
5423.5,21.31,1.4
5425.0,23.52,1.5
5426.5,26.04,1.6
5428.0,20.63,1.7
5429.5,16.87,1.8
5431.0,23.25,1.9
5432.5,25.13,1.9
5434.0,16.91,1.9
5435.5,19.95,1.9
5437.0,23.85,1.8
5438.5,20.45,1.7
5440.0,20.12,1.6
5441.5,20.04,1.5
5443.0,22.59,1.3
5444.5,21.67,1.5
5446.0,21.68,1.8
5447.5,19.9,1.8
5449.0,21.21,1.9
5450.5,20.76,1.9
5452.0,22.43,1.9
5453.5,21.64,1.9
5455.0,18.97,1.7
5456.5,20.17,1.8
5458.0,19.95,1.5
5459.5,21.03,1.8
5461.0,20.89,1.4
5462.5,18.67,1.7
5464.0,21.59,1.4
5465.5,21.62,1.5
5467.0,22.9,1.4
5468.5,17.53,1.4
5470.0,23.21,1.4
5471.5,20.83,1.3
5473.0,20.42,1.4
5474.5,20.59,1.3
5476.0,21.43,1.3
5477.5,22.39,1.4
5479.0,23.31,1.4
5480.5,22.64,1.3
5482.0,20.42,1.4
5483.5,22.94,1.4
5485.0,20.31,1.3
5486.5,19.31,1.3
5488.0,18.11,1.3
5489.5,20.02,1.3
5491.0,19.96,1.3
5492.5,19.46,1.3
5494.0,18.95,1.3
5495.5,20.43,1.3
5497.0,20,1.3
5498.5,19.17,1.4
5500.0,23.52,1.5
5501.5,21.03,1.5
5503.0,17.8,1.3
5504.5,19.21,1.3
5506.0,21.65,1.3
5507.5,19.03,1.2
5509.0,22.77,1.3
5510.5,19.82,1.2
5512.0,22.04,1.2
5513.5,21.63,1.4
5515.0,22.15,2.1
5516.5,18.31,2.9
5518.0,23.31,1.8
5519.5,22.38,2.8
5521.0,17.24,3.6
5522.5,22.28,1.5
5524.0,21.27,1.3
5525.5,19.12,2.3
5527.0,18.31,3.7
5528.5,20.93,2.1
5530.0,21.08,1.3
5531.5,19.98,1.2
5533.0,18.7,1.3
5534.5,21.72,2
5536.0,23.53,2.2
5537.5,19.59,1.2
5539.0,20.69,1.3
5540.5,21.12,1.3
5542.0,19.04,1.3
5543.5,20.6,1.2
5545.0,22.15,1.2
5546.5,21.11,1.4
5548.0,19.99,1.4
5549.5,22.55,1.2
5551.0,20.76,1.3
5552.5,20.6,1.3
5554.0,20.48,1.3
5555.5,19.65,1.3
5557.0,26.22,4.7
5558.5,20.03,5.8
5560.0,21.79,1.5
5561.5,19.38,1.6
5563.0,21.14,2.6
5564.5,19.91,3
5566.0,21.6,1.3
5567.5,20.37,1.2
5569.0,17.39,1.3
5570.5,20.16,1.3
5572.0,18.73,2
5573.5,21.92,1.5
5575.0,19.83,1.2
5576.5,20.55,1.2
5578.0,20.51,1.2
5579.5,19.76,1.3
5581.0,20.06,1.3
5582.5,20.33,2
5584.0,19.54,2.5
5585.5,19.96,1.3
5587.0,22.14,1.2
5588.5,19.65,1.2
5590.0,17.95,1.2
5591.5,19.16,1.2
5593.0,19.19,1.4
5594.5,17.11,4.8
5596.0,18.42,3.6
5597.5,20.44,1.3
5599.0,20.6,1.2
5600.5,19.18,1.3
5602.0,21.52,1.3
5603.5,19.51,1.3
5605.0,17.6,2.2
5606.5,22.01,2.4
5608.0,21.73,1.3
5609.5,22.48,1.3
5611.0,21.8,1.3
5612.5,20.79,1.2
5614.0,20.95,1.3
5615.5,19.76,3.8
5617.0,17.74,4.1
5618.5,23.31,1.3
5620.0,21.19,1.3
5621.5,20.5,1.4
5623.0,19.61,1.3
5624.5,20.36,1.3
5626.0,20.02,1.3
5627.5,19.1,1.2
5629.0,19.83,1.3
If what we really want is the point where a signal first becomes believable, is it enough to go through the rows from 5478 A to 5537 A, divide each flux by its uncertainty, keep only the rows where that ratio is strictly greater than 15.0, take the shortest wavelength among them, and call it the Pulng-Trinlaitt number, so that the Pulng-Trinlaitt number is 5479.0 A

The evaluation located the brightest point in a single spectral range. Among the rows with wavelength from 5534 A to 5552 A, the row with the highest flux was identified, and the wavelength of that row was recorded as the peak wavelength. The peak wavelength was 5536.0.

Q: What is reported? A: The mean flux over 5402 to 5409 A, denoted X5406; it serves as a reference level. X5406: 21.7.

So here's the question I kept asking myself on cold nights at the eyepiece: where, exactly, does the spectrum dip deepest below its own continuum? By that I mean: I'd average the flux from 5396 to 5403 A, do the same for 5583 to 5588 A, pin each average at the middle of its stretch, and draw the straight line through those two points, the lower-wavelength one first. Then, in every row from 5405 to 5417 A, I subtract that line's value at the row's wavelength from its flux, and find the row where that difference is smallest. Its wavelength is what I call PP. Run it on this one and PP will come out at 5416.0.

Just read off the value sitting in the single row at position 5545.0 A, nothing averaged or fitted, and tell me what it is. 22.15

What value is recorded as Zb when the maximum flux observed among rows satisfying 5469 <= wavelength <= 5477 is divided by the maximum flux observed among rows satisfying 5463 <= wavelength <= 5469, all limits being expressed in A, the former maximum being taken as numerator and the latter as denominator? 1.01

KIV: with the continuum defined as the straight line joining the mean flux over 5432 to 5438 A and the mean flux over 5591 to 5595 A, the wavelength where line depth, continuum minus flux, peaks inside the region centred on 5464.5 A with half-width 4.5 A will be 5468.5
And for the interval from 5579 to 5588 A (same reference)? 5584.0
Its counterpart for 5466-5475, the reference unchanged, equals 5468.5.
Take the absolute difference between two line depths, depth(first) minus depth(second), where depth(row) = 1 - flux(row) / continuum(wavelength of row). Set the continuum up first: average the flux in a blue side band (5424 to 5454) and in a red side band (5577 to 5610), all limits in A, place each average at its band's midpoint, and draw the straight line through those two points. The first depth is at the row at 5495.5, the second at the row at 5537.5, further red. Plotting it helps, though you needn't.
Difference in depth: 0.022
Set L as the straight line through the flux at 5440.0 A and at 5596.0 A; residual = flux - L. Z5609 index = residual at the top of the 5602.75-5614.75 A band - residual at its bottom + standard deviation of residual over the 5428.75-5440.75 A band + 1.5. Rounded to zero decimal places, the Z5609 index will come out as 6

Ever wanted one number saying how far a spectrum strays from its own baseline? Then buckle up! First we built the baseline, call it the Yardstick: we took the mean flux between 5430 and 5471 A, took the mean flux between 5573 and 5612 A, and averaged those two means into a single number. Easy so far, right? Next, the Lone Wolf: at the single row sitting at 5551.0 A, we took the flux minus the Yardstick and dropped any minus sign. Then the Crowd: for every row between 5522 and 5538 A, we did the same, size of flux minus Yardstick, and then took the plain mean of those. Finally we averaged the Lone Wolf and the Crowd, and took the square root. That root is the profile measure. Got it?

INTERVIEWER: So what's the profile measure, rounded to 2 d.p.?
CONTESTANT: 0.87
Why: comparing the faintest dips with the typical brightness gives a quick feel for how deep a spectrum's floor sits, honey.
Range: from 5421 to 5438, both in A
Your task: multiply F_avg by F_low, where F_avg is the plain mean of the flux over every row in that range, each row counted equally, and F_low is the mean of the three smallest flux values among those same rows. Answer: 391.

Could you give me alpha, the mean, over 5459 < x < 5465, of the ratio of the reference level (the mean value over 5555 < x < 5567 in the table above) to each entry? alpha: 1.04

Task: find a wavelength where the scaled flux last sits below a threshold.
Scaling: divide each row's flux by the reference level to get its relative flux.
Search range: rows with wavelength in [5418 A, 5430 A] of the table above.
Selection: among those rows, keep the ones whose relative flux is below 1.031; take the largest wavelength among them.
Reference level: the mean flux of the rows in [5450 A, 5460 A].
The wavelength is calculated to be 5429.5 A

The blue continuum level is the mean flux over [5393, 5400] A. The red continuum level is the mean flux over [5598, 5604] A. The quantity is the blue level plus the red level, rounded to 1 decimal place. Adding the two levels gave 42.3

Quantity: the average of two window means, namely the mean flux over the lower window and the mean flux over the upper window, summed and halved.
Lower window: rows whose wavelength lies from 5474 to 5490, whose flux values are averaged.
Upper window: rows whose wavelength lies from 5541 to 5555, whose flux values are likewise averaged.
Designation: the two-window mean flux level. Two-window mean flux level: 20.93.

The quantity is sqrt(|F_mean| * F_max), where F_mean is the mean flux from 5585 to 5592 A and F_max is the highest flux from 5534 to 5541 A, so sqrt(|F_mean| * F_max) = 21.6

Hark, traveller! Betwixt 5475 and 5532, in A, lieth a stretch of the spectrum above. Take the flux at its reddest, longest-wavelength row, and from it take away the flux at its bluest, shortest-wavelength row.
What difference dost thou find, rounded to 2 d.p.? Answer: -1.45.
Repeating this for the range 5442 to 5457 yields -2.42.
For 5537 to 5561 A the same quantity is 2.20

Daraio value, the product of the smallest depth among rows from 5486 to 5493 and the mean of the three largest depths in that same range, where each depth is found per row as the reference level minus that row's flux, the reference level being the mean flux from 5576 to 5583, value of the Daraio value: 0.3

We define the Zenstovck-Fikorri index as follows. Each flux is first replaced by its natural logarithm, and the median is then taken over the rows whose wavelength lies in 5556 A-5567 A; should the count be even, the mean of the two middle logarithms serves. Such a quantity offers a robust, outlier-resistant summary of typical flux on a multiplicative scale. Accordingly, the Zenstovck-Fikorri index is 3.051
